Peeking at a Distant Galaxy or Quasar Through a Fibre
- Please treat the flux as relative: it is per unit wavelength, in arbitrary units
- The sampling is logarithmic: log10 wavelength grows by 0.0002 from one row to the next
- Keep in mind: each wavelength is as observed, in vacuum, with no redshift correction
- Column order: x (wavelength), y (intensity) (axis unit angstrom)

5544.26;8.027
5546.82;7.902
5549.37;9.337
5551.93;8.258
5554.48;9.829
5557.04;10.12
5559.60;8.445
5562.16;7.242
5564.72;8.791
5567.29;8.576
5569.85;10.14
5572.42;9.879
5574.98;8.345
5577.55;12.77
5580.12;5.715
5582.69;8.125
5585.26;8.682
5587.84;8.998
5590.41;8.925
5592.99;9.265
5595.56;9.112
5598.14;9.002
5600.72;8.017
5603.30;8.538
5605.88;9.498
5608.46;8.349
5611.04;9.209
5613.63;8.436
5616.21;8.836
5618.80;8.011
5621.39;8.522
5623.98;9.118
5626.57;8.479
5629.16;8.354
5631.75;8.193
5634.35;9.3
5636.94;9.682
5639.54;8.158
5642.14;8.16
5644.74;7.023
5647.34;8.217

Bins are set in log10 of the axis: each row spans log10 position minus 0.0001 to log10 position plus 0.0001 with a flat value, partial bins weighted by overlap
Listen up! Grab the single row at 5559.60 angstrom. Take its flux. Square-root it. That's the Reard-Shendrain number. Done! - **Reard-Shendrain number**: 2.91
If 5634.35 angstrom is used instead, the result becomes 3.05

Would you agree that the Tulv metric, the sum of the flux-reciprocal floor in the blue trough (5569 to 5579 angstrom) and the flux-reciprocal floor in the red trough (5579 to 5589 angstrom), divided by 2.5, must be 0.0758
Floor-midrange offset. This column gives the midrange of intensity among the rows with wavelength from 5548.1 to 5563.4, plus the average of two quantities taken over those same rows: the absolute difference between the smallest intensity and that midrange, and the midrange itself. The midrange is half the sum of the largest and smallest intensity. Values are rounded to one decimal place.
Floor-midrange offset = 13.7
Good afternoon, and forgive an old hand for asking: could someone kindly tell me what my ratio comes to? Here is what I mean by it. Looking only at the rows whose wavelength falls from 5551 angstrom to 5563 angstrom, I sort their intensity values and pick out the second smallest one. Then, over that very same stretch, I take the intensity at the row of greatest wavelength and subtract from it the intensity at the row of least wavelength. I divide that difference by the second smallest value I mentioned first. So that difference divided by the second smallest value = -0.12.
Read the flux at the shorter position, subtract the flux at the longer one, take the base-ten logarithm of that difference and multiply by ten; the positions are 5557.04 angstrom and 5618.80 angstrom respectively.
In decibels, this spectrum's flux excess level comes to 3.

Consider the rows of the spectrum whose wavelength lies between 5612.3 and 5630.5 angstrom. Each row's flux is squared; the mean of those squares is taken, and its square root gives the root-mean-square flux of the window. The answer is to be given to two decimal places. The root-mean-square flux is 8.54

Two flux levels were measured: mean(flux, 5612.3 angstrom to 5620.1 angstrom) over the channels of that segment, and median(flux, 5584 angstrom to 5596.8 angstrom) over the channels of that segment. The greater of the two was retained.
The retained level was 9.0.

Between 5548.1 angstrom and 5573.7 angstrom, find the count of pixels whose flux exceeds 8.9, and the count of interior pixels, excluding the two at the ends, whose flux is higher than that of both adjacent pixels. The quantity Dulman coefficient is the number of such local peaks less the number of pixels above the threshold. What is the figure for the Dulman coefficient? -2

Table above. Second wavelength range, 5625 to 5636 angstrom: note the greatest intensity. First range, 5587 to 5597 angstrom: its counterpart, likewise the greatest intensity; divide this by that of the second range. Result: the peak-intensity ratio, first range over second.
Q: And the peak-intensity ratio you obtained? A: 1.00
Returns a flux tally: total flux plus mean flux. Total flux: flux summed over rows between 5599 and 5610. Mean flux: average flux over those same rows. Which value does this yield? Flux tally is 43.0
